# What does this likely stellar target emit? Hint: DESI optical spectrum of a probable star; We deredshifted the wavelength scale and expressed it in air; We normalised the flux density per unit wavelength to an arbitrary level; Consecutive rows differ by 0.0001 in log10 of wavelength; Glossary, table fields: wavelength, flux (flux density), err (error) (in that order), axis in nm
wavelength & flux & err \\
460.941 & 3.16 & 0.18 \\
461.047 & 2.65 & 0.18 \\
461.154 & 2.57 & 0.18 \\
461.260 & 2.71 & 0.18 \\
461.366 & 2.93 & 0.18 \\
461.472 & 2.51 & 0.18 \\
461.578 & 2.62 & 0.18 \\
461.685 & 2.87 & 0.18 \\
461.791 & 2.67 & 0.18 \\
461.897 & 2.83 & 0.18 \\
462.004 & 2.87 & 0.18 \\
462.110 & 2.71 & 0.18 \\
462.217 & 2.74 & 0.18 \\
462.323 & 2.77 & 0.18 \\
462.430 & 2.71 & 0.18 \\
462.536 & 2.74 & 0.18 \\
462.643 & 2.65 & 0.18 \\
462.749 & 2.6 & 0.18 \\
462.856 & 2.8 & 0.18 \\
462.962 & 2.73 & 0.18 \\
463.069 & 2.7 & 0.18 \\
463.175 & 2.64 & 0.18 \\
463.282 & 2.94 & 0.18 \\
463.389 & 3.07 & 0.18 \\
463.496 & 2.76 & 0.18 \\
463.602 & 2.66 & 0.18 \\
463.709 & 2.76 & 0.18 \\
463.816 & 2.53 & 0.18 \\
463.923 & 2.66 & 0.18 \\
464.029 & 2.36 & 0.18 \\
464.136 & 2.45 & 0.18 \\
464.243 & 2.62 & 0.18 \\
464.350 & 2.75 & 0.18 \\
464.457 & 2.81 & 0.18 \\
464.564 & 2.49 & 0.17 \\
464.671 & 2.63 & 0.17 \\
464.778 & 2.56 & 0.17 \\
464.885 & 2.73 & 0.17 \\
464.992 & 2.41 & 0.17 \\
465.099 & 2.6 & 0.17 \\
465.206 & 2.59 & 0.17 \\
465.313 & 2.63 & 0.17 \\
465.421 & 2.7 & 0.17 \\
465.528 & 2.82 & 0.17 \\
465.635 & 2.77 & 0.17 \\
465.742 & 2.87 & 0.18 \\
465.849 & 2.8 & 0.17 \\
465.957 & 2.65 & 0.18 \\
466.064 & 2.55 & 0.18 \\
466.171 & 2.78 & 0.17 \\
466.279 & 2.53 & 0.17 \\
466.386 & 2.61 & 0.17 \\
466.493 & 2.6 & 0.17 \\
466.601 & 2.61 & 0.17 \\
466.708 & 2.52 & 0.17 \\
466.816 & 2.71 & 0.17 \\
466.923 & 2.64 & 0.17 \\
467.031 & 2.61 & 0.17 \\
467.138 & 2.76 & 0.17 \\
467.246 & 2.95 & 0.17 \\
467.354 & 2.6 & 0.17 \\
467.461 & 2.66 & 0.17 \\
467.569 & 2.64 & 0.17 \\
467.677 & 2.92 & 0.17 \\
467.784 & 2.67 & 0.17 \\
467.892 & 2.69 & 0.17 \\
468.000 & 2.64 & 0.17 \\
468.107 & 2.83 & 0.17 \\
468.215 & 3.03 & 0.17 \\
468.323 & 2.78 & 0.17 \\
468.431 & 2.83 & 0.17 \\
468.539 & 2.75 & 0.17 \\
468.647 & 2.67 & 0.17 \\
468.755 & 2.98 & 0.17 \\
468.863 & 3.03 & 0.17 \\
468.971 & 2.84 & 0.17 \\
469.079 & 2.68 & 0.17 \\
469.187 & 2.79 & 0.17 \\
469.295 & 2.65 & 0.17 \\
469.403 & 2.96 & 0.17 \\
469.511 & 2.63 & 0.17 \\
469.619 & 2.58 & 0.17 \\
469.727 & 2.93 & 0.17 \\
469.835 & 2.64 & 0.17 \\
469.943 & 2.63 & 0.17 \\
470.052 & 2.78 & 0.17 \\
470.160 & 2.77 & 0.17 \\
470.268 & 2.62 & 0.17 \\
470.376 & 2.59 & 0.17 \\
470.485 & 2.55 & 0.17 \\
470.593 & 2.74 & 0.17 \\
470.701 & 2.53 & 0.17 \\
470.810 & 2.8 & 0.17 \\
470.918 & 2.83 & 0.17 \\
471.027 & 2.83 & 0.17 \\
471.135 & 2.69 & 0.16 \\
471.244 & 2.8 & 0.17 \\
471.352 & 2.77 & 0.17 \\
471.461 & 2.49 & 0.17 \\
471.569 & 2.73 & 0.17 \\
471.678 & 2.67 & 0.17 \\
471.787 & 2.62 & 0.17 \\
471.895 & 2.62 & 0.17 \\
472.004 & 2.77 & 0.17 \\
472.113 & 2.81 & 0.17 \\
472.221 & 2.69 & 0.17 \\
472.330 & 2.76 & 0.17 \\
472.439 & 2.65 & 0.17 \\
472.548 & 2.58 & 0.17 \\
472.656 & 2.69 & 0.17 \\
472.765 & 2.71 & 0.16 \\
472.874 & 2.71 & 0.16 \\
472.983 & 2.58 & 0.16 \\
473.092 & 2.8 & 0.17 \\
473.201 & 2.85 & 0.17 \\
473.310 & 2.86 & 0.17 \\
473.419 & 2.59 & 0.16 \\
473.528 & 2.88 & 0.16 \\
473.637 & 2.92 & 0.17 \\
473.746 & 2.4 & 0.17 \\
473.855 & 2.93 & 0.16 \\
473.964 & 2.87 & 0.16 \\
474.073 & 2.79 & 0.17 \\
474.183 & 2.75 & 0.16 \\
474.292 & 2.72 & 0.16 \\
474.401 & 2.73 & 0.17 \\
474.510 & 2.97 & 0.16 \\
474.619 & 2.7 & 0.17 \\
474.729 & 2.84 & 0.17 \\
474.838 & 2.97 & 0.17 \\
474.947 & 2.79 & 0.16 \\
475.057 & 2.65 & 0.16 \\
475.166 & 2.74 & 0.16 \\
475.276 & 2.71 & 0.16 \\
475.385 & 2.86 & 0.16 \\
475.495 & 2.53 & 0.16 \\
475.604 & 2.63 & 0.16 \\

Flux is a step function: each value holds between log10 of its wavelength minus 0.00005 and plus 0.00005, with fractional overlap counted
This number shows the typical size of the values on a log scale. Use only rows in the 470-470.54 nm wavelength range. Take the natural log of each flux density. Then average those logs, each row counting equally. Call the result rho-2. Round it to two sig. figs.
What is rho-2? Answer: 0.98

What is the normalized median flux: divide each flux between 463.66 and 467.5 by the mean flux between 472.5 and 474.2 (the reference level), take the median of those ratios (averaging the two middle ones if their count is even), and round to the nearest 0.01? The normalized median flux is 0.96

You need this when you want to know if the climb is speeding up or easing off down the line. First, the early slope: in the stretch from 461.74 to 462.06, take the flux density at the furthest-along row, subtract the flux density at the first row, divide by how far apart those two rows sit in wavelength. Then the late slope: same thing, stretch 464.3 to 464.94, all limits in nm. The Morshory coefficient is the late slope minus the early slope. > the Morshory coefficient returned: -1.0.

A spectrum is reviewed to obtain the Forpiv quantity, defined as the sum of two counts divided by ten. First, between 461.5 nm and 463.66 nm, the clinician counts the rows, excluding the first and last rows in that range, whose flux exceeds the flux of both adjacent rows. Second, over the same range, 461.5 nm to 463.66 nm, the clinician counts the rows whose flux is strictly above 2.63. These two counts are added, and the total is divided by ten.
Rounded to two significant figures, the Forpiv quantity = 2.4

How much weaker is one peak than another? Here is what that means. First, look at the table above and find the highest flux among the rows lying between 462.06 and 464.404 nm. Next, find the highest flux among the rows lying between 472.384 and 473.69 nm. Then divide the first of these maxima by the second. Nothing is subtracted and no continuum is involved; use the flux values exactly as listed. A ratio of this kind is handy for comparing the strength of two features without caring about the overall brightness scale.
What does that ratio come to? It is 1.05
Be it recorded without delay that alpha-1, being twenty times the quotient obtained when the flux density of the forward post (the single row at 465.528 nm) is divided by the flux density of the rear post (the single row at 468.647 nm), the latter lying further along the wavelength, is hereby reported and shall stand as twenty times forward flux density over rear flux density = 21.1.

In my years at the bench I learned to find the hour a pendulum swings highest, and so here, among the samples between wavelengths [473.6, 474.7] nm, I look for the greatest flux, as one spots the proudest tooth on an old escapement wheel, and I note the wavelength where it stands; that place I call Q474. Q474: 474.510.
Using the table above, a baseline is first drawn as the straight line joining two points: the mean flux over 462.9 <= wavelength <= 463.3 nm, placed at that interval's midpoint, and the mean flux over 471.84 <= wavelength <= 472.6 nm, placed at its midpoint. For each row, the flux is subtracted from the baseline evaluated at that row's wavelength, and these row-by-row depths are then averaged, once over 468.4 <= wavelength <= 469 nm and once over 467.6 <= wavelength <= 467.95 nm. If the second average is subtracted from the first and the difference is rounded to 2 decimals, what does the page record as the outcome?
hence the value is -0.10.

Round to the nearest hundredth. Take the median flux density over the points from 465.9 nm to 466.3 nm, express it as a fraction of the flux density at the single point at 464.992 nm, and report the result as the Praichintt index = 1.08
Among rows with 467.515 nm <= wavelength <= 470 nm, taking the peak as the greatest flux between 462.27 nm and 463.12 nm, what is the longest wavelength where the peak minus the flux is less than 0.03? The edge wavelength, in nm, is 469.727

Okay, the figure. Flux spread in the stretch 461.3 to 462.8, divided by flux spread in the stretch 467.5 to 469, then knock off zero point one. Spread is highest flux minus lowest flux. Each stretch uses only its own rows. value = 0.98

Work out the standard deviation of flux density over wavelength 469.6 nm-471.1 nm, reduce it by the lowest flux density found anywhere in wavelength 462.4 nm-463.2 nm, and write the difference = -2.48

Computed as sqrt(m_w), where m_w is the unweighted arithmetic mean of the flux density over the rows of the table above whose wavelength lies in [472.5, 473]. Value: 1.63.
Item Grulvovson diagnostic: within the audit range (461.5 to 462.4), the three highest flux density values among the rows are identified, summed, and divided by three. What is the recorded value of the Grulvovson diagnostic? 2.86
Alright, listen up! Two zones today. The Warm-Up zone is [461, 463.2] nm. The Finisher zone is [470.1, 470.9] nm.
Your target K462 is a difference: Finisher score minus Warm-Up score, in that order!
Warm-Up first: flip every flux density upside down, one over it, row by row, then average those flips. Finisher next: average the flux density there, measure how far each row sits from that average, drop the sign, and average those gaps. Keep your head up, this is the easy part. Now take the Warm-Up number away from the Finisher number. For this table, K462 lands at -0.272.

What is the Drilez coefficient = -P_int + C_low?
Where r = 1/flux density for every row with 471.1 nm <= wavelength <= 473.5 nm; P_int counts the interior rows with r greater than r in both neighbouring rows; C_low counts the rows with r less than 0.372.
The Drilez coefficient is 10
